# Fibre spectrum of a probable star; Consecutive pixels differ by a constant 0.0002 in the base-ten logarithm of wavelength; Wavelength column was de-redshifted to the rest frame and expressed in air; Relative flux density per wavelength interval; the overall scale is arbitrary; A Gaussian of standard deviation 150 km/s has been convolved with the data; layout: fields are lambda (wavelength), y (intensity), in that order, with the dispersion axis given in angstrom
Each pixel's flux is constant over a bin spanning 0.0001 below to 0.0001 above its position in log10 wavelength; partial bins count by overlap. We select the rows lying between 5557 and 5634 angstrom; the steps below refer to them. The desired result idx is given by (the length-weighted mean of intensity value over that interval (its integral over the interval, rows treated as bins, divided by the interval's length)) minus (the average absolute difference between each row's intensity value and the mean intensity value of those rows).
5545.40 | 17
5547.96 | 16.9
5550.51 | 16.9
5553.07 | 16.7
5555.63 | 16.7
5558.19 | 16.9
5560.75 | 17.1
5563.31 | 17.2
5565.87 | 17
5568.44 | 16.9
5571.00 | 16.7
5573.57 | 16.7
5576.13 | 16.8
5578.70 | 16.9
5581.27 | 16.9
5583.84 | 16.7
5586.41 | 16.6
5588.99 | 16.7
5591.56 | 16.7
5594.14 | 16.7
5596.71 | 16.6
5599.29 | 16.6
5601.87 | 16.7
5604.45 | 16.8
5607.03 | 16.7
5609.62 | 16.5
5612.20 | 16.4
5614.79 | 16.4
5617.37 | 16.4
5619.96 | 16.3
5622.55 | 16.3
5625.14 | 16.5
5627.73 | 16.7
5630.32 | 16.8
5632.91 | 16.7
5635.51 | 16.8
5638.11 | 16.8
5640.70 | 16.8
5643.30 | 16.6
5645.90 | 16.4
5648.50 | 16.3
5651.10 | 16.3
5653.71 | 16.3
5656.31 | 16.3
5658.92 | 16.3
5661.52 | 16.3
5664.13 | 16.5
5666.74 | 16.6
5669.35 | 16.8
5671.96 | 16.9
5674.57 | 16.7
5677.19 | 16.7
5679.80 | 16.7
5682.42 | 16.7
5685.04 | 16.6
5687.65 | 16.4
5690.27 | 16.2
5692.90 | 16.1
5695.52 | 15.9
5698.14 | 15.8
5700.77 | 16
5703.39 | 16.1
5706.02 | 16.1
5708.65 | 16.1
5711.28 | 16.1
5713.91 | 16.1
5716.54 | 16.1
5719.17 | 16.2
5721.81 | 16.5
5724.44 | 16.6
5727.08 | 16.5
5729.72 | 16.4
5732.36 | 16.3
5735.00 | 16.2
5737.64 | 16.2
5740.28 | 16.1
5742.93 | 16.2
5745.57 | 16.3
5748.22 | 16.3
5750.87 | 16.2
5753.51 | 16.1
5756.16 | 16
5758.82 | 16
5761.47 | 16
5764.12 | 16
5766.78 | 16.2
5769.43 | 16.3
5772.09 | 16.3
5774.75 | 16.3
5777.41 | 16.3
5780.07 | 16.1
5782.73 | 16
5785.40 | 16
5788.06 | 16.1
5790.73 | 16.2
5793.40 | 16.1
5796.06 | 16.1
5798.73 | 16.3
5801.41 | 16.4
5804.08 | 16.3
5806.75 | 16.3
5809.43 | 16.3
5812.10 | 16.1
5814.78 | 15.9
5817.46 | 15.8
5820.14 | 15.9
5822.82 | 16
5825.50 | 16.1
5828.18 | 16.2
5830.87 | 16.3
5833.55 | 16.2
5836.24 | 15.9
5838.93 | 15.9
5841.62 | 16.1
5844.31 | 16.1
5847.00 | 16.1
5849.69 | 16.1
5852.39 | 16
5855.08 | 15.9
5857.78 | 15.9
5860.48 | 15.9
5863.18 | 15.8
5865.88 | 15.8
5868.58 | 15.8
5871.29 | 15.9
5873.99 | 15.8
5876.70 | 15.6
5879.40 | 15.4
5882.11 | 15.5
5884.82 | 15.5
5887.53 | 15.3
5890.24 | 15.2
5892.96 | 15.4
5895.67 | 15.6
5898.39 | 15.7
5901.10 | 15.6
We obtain 16.5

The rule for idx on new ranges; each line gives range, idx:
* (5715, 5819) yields 16.1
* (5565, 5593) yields 16.7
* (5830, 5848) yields 16.0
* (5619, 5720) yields 16.2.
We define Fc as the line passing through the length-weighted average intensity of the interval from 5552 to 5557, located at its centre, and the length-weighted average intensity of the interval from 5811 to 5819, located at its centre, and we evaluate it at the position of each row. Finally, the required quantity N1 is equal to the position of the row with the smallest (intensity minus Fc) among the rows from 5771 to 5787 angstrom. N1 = 5782.73 angstrom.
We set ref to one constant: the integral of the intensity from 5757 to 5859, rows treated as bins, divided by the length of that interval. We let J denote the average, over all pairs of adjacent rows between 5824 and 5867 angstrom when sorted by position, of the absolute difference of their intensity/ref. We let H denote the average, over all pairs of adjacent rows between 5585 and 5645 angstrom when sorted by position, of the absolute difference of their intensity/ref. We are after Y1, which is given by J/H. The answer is 0.90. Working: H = 0.0051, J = 0.0046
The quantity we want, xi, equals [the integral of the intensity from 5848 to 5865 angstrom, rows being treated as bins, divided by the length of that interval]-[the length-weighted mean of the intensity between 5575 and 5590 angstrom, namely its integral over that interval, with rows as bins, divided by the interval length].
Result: -0.8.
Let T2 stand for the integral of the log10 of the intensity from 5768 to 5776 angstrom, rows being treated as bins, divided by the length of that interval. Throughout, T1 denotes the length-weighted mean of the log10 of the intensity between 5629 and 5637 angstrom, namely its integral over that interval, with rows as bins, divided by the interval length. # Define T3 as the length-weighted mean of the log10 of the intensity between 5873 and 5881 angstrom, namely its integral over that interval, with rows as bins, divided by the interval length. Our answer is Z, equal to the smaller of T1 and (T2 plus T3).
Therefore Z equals 1.22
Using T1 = 1.22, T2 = 1.21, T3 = 1.19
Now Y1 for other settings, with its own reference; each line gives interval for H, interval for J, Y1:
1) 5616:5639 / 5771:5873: 0.81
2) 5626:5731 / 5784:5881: 1.02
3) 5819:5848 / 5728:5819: 0.79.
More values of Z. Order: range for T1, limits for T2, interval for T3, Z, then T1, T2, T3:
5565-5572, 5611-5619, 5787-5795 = 1.23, 1.23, 1.21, 1.21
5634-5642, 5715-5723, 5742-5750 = 1.22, 1.22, 1.21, 1.21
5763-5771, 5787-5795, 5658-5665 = 1.21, 1.21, 1.21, 1.21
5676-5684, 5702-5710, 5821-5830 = 1.22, 1.22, 1.21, 1.21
